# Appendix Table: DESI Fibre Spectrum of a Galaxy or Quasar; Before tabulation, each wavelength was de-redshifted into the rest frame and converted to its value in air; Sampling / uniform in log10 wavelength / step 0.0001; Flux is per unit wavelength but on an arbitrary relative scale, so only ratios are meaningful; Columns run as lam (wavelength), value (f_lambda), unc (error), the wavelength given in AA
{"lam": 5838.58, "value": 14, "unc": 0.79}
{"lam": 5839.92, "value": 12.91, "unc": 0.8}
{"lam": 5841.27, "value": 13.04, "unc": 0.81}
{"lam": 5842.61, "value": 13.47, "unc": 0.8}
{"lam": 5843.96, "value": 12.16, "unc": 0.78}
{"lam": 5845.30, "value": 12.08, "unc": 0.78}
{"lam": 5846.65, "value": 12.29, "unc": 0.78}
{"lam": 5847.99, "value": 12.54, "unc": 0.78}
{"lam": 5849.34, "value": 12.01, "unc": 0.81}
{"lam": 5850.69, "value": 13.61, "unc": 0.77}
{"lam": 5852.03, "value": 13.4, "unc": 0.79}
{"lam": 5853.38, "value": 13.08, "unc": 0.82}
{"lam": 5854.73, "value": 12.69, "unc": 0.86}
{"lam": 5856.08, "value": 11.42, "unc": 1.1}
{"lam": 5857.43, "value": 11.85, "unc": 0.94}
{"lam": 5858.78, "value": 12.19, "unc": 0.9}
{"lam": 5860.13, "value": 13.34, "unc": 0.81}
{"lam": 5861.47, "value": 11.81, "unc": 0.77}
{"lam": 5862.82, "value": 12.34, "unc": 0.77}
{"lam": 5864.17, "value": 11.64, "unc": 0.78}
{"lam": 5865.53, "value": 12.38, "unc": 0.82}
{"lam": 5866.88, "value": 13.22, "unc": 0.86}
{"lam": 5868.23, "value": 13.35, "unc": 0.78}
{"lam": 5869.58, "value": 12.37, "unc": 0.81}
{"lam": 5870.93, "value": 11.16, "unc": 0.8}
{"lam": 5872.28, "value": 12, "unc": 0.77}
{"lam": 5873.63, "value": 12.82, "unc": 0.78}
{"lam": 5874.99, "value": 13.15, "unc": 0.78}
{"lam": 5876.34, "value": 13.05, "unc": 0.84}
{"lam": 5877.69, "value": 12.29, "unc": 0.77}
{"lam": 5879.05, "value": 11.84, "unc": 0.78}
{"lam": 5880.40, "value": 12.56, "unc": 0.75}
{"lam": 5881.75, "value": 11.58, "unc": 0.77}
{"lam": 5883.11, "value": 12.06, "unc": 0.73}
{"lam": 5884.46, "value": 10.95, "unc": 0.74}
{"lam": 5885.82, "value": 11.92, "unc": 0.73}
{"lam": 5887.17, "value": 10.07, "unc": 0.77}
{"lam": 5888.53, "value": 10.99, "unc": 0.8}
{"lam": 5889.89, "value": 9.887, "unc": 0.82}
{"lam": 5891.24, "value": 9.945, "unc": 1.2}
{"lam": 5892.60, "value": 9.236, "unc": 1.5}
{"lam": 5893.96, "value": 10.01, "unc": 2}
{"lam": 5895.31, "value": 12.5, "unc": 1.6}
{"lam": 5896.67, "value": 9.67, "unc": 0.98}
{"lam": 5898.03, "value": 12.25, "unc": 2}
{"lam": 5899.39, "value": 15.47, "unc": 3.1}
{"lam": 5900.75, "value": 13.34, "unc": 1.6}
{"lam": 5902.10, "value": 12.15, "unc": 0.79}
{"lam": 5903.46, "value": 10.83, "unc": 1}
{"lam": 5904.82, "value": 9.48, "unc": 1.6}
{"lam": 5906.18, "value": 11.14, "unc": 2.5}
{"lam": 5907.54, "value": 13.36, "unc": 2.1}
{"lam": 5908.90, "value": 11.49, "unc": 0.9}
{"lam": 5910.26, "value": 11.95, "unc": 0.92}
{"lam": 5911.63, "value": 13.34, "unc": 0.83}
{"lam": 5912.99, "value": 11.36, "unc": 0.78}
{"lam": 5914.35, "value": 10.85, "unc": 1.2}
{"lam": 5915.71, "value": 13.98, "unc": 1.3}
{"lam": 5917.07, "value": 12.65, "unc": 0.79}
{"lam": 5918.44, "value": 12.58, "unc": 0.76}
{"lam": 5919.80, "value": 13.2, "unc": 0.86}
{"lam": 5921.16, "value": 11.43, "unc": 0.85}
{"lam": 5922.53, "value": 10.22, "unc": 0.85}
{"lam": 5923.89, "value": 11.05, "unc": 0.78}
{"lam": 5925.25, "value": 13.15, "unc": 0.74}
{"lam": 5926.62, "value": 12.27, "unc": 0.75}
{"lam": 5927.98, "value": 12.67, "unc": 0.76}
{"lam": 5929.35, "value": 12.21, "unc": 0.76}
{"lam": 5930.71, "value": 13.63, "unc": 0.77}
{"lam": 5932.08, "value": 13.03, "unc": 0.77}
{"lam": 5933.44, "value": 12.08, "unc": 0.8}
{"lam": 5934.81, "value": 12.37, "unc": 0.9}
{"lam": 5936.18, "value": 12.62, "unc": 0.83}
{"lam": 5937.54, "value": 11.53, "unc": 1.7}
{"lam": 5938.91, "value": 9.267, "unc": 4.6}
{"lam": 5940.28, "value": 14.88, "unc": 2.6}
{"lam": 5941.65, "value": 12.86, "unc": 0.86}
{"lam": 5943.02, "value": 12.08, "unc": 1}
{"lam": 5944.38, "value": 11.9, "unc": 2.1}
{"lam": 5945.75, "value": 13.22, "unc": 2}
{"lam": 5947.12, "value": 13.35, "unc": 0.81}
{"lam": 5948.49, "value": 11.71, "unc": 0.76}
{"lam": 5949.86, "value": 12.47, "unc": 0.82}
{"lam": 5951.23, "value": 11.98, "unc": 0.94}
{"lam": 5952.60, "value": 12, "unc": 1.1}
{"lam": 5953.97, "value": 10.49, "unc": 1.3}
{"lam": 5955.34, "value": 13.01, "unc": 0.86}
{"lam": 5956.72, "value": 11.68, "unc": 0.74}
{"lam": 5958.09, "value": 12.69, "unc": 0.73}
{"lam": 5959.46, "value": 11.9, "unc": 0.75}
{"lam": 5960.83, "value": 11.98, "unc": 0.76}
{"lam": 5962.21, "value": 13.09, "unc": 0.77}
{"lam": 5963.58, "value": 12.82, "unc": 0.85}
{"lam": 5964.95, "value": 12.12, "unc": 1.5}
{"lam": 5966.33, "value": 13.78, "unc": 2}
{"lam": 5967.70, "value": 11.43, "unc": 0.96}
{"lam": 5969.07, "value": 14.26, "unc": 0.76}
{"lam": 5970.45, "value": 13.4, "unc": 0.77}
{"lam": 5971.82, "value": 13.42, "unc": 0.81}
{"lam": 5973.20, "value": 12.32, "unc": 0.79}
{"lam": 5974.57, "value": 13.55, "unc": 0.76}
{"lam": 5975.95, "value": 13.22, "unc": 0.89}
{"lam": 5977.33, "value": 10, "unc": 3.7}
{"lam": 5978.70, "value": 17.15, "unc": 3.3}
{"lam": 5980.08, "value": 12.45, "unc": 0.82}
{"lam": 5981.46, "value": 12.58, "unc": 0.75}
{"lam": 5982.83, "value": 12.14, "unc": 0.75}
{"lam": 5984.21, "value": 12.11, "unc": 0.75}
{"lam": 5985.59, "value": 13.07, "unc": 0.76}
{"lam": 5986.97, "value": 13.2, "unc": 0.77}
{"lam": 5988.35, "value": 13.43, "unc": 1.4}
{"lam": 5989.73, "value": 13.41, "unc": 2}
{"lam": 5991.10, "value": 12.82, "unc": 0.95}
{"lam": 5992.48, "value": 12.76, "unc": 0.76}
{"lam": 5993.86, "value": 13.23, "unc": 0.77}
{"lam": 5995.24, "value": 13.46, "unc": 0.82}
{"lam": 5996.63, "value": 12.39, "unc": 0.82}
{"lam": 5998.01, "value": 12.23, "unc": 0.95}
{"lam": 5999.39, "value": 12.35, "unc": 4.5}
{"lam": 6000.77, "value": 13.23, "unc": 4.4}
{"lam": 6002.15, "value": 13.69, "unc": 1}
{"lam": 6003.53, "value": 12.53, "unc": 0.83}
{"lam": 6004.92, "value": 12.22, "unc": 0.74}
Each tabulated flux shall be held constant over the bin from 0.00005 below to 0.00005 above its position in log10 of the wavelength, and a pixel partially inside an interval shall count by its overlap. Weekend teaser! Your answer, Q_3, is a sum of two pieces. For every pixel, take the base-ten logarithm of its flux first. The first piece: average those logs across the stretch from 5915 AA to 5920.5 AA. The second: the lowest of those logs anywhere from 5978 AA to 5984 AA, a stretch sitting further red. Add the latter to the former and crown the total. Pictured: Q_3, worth 2.20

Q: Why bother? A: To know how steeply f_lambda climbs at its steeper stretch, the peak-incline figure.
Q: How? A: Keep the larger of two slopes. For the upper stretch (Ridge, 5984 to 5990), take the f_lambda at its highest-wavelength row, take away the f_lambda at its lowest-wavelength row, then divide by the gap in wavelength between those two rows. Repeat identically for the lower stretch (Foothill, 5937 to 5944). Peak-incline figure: 0.24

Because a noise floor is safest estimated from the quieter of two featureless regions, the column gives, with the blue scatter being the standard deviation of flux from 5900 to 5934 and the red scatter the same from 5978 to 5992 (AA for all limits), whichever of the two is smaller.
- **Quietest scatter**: 1.1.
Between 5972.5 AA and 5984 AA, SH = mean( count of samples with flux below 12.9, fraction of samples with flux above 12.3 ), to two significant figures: 2.9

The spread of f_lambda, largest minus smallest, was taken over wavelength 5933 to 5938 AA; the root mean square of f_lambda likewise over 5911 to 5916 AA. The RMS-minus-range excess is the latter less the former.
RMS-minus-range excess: 11.4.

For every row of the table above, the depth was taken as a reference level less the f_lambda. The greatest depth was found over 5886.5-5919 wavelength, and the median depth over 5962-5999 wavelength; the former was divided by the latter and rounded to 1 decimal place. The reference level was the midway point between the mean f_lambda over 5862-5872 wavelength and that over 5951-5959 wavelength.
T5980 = -3.2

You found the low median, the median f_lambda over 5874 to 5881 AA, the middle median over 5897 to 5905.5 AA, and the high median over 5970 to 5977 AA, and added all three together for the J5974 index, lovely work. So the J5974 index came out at 38.2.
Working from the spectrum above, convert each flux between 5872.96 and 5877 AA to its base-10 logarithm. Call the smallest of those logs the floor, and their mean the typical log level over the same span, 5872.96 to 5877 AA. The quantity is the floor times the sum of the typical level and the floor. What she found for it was 2.46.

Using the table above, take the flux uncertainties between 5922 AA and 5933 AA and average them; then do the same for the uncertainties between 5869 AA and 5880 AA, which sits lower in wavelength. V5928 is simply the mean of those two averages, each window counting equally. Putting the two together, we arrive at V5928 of 0.78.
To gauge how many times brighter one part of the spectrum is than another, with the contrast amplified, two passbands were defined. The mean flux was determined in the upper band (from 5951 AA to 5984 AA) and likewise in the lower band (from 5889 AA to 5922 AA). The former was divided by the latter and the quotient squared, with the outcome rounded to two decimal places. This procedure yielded 1.16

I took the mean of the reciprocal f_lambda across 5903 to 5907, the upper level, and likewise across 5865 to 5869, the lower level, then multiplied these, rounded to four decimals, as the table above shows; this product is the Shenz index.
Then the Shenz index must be 0.0074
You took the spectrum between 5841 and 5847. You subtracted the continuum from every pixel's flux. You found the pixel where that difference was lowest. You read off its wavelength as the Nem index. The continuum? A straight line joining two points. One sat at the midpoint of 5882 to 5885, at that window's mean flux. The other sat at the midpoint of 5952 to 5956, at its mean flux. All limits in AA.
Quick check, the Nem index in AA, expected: 5845.30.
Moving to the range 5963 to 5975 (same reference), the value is 5967.70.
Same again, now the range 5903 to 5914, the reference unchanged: 5904.82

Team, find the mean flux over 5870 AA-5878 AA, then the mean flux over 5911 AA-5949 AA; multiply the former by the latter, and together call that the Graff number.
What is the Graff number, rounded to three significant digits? 153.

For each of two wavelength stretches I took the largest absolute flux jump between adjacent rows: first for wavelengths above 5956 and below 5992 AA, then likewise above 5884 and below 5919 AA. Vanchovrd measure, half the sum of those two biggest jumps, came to 5.2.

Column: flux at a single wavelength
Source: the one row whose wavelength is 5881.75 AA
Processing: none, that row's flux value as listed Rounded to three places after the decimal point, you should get 11.580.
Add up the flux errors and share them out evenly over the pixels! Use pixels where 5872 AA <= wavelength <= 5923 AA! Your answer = 1.13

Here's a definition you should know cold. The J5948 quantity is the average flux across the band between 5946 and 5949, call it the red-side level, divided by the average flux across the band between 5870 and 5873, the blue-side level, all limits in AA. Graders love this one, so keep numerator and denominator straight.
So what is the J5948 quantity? 1.08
